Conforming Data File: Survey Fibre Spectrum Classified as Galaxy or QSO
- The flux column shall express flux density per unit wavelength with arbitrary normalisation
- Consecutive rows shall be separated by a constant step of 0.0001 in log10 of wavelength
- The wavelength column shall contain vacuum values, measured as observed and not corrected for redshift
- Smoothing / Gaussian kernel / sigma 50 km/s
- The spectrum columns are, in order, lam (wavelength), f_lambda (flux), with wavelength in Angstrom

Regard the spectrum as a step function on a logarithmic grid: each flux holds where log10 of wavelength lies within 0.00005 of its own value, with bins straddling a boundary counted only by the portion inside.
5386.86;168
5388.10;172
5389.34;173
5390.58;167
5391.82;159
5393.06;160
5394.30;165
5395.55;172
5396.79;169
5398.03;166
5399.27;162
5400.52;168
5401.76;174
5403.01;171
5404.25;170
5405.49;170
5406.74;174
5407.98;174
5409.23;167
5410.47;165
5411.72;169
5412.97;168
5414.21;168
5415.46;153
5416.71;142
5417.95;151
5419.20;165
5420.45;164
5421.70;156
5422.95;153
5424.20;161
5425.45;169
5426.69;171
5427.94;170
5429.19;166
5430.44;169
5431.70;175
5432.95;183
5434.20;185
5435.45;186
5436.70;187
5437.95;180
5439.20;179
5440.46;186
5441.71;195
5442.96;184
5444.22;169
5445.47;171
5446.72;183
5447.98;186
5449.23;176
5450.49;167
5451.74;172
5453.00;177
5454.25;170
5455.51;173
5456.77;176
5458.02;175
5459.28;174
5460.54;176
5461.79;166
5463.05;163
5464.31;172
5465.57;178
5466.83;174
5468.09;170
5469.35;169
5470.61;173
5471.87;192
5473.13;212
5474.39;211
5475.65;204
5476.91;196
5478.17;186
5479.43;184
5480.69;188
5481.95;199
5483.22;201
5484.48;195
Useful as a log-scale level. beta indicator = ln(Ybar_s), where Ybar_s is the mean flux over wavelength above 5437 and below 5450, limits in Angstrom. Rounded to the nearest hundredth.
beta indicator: 5.20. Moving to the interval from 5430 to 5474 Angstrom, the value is 5.18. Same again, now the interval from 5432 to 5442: 5.22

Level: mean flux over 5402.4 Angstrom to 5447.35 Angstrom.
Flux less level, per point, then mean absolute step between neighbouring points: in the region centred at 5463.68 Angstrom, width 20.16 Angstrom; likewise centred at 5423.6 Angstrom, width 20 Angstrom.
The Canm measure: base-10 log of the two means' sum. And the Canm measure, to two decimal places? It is 1.10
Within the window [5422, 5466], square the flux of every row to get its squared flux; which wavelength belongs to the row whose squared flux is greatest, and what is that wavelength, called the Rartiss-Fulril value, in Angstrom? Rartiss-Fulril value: 5441.71 Angstrom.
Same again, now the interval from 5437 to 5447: 5441.71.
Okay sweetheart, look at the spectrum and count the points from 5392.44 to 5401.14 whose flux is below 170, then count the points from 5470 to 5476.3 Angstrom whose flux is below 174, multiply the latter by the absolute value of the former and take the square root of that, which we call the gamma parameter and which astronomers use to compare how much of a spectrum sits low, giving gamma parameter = 2.4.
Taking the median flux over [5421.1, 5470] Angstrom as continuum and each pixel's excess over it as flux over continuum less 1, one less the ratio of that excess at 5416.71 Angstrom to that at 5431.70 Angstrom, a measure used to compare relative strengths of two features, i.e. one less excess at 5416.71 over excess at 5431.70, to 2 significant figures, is 33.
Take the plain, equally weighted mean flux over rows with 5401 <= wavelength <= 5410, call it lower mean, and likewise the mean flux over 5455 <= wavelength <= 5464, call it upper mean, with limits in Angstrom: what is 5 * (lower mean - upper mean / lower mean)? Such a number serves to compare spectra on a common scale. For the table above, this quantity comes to 852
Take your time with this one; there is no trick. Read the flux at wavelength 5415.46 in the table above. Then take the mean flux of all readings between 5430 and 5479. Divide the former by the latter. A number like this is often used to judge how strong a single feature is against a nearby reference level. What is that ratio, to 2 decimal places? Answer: 0.85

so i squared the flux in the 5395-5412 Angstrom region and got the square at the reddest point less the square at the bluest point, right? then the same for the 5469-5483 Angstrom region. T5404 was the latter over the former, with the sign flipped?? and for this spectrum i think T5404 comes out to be 10.8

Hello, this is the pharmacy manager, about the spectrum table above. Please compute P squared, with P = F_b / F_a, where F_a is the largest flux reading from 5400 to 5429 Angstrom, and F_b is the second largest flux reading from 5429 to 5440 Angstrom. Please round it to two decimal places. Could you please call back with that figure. 1.14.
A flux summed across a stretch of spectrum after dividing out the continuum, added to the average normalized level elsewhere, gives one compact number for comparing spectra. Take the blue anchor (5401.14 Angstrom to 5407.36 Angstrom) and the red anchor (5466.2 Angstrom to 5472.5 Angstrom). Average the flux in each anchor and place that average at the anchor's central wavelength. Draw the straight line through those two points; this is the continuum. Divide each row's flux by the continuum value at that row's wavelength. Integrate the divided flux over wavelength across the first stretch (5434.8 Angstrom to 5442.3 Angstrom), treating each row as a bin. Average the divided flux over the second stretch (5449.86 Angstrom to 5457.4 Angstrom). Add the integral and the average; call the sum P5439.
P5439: 9.0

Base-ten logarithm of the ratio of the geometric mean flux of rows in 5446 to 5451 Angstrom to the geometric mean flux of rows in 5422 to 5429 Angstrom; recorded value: 0.033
